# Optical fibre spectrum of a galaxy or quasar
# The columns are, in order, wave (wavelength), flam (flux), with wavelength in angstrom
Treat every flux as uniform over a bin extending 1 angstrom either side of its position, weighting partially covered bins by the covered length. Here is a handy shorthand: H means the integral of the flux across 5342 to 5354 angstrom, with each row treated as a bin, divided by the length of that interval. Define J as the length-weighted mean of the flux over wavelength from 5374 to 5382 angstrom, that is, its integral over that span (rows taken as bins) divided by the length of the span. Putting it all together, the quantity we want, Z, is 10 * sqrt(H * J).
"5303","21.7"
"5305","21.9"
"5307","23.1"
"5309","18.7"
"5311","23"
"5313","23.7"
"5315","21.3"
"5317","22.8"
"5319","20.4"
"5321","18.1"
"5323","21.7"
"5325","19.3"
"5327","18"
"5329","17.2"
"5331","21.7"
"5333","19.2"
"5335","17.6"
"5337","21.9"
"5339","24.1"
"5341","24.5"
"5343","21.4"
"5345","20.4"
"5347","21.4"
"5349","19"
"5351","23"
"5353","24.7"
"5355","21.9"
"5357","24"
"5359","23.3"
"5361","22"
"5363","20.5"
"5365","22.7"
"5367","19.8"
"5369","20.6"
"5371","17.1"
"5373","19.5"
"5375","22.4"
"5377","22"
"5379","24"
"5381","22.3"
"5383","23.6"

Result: 222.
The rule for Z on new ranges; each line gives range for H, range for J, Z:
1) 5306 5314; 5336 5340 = 226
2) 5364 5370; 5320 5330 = 199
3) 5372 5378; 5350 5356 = 222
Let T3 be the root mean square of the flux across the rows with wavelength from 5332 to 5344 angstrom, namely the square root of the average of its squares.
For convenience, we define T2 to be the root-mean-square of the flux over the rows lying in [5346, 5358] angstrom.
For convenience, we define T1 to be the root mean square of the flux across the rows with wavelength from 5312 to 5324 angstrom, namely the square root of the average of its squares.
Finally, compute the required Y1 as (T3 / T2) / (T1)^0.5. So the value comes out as 0.208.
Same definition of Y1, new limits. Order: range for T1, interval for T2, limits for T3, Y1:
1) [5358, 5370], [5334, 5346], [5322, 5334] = 0.194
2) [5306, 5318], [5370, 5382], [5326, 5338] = 0.193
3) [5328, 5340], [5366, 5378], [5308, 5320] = 0.237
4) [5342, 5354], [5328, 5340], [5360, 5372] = 0.216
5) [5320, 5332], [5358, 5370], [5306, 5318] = 0.234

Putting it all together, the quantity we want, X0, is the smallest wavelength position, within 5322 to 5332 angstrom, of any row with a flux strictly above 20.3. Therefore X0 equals 5323 angstrom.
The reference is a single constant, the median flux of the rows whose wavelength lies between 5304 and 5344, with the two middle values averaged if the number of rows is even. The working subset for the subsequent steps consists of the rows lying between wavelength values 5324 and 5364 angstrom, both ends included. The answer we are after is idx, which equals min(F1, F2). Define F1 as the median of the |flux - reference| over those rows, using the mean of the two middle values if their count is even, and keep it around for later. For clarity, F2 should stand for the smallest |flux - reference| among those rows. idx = 0.15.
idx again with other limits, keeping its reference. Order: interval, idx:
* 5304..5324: 0.15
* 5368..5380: 0.45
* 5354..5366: 0.35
